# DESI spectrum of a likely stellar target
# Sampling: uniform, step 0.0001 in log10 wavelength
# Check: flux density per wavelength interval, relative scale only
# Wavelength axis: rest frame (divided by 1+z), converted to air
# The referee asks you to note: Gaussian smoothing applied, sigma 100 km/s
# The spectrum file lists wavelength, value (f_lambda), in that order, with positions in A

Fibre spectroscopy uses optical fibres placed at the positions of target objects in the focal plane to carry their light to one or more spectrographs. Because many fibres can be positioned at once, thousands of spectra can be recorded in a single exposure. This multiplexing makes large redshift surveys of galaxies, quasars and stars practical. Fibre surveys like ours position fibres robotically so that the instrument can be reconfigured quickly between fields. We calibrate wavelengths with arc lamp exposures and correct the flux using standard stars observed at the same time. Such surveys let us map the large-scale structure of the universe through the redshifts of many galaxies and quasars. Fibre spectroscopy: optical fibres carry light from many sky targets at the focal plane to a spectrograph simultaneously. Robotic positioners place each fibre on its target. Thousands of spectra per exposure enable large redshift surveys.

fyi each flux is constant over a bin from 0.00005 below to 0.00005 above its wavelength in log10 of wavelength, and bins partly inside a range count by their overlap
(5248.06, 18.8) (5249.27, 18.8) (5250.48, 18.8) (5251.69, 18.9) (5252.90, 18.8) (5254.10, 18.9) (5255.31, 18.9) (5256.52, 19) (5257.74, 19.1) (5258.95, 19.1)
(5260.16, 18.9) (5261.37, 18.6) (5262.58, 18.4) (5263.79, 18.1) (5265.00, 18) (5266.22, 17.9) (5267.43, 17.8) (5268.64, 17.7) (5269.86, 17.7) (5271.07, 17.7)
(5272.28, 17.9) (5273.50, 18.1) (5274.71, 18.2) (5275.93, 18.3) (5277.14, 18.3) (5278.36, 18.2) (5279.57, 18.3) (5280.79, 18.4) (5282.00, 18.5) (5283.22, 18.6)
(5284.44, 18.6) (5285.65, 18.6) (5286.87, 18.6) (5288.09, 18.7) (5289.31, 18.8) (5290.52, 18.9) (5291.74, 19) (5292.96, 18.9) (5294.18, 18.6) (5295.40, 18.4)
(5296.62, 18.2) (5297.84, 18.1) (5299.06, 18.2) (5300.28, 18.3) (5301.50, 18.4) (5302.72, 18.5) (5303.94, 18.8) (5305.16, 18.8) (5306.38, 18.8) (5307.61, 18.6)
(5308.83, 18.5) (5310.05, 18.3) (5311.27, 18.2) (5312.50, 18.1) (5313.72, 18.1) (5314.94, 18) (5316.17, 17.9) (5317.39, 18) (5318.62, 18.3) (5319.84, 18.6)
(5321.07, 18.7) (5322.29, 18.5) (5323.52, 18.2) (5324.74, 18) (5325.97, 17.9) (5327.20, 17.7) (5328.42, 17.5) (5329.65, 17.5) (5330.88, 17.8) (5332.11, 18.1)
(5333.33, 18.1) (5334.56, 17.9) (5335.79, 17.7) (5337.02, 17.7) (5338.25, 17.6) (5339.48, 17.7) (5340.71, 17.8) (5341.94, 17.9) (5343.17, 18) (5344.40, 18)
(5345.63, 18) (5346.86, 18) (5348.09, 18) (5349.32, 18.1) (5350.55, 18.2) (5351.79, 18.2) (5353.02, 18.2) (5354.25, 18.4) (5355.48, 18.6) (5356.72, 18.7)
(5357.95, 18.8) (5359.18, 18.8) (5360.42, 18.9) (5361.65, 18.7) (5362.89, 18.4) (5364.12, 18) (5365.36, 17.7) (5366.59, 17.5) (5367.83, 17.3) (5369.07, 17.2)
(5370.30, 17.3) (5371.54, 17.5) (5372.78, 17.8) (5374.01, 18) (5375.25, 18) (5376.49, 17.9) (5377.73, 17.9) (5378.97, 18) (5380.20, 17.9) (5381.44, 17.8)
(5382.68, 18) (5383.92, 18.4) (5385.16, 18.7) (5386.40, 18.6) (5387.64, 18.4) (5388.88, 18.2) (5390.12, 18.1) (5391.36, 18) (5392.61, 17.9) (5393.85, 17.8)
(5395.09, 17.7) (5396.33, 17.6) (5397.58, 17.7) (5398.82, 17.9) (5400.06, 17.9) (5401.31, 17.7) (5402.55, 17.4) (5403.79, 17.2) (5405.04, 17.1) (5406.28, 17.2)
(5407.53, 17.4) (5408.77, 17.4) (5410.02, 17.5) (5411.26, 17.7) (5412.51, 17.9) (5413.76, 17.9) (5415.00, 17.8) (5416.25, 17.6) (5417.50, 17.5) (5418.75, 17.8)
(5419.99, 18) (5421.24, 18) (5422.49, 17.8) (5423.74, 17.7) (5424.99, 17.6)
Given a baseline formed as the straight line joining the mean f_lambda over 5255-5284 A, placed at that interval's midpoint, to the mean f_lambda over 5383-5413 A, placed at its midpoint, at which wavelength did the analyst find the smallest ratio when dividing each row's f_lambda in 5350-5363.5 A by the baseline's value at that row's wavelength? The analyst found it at 5350.55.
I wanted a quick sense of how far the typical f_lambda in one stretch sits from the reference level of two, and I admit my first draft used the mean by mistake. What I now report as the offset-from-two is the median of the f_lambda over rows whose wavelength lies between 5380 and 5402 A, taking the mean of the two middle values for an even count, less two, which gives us 15.9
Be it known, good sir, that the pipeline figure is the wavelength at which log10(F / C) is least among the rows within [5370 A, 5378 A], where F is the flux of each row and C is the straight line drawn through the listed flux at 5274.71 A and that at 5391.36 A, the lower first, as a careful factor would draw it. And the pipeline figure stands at 5370.30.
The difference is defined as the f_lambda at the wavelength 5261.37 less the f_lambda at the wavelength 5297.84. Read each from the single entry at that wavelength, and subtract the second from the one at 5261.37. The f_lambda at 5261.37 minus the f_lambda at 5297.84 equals 0.50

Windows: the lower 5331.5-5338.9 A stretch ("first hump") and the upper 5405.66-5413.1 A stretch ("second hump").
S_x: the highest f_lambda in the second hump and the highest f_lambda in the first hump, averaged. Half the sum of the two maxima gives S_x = 18.0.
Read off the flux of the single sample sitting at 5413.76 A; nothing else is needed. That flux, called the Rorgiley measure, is 17.9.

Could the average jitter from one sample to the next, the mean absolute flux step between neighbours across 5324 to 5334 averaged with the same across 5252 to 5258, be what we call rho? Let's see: 0.12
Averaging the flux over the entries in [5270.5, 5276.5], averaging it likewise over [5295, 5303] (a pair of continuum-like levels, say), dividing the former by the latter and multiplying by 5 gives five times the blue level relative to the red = 4.93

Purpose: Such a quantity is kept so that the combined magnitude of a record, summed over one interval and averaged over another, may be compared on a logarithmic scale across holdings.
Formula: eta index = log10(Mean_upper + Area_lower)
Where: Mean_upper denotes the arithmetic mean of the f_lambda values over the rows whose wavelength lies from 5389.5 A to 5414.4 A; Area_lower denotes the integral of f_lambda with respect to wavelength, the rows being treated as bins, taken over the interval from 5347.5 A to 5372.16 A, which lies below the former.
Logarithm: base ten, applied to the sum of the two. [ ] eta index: 2.667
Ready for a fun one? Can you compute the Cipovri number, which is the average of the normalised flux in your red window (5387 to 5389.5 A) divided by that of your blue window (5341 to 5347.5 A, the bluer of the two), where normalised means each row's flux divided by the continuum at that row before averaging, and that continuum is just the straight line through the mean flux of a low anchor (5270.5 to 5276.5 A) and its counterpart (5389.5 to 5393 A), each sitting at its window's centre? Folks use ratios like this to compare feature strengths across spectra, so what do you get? 1.02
